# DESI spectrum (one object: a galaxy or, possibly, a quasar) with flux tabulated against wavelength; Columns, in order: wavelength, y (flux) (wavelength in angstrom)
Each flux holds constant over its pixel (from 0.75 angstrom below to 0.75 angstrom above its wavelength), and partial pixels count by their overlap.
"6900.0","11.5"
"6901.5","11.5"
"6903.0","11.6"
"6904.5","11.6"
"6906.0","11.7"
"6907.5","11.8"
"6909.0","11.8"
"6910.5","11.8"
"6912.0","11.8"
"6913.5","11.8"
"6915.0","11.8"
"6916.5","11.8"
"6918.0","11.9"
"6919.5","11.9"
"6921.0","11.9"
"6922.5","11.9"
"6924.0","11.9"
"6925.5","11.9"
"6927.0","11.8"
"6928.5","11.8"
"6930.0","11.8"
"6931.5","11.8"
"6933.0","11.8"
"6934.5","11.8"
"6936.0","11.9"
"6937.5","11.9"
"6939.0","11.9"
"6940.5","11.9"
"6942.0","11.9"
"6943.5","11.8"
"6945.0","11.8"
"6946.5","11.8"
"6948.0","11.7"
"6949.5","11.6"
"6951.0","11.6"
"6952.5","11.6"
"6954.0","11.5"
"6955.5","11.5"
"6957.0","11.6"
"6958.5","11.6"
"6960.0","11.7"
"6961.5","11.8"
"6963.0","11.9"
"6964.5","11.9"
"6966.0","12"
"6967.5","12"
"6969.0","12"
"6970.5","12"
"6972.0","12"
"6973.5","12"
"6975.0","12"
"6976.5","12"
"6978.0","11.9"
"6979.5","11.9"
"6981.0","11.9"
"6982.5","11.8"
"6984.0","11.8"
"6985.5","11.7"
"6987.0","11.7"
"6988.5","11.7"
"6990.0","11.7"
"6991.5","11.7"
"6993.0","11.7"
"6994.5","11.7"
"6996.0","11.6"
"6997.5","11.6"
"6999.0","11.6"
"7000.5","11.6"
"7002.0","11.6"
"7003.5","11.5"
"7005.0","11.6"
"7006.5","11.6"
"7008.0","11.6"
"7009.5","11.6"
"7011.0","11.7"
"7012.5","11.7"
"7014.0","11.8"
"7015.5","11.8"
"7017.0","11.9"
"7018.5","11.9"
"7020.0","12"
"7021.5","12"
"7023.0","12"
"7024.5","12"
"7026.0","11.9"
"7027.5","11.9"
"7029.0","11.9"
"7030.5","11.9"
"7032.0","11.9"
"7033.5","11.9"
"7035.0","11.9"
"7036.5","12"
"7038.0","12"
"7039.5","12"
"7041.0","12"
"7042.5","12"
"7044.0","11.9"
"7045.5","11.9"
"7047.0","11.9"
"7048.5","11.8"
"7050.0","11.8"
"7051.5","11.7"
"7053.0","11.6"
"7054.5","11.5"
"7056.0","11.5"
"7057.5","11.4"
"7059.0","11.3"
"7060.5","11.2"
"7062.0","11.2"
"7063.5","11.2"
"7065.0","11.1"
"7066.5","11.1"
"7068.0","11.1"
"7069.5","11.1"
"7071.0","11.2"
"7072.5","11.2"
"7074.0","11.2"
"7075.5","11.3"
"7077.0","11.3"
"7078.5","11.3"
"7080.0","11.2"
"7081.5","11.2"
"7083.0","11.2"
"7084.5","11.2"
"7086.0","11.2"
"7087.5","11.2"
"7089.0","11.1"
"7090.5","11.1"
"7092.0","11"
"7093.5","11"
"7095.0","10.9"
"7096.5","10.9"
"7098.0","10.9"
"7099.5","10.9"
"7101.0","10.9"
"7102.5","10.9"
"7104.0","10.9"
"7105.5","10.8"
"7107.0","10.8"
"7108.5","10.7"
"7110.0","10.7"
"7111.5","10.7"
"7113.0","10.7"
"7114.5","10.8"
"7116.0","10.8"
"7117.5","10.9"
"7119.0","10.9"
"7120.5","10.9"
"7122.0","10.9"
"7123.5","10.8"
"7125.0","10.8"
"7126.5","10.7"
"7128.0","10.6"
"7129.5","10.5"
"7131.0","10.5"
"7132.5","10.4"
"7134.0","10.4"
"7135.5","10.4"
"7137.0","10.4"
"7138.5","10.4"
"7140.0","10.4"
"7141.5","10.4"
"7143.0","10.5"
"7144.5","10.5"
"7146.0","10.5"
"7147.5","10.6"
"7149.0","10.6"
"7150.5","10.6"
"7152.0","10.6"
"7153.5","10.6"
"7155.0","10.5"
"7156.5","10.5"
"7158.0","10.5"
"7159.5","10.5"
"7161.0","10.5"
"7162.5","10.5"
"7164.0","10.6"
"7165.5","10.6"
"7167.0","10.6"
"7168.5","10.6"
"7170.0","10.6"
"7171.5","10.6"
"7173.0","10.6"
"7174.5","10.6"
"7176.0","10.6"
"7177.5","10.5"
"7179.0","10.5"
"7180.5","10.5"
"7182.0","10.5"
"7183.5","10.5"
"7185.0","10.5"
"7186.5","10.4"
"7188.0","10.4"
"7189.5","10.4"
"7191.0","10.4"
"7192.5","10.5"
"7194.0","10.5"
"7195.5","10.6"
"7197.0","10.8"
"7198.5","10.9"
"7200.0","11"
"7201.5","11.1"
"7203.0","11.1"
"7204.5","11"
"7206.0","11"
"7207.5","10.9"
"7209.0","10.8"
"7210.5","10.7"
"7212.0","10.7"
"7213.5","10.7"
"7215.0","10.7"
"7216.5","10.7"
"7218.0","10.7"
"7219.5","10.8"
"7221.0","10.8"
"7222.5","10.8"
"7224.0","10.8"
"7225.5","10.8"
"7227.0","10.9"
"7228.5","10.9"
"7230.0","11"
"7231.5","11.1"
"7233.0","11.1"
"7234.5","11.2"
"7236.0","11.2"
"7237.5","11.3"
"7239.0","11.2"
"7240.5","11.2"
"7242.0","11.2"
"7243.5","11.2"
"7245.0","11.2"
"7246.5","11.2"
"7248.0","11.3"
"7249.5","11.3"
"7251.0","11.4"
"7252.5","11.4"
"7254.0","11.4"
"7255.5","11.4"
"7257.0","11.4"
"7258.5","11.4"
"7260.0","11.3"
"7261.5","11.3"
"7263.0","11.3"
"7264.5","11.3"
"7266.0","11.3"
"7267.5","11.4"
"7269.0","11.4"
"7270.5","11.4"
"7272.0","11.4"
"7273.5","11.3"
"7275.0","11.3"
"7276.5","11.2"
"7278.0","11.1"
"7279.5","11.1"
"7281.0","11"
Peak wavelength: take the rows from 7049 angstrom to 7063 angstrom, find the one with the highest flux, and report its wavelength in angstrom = 7050.0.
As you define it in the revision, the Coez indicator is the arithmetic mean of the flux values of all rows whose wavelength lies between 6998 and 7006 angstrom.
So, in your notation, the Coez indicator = 11.6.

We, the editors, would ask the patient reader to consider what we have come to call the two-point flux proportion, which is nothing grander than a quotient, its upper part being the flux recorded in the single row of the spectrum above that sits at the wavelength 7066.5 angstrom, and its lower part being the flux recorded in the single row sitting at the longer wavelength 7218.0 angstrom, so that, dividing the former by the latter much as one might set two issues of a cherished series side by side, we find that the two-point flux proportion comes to 1.04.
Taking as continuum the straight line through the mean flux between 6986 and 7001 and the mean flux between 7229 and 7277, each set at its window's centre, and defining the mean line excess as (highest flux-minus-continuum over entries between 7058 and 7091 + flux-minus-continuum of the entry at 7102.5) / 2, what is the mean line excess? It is -0.4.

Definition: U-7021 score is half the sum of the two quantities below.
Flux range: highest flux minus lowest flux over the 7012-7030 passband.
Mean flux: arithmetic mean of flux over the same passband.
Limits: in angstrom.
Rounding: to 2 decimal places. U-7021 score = 6.10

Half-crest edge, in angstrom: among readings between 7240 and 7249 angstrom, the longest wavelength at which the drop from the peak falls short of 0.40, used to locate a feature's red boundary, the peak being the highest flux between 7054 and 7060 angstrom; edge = 7248.0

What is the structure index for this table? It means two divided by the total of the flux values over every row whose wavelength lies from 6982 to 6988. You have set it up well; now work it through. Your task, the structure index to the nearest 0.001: 0.043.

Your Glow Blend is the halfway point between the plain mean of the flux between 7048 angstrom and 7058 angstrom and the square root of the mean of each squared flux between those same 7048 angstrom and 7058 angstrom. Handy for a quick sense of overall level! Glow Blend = 11.6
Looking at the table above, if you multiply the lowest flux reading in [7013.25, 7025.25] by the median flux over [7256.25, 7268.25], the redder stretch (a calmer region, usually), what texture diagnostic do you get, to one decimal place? 133.3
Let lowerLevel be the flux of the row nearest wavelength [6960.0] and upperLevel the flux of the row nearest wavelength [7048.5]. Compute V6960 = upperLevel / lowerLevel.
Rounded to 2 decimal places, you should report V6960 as 1.01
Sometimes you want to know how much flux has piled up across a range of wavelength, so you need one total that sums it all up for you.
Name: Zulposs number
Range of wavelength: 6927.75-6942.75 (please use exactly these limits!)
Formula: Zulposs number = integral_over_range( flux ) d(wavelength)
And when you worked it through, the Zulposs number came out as 178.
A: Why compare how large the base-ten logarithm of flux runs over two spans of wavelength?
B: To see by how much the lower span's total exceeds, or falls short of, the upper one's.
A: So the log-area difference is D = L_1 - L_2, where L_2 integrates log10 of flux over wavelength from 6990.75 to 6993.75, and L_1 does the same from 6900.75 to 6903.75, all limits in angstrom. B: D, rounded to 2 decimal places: -0.02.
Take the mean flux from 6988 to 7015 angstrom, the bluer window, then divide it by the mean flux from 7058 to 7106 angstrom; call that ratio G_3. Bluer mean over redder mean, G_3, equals 1.05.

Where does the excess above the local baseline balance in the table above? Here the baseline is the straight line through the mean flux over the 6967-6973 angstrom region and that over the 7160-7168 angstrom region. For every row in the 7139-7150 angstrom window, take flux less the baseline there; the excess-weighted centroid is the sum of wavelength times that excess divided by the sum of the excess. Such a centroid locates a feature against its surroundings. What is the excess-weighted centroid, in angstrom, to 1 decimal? 7143.1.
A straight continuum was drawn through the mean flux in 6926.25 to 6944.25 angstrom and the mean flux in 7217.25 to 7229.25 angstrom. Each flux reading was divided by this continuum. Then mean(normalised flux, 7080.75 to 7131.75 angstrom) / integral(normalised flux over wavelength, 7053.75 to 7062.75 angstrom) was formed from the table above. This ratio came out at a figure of 0.11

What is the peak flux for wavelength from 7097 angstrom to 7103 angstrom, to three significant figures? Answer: 10.9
